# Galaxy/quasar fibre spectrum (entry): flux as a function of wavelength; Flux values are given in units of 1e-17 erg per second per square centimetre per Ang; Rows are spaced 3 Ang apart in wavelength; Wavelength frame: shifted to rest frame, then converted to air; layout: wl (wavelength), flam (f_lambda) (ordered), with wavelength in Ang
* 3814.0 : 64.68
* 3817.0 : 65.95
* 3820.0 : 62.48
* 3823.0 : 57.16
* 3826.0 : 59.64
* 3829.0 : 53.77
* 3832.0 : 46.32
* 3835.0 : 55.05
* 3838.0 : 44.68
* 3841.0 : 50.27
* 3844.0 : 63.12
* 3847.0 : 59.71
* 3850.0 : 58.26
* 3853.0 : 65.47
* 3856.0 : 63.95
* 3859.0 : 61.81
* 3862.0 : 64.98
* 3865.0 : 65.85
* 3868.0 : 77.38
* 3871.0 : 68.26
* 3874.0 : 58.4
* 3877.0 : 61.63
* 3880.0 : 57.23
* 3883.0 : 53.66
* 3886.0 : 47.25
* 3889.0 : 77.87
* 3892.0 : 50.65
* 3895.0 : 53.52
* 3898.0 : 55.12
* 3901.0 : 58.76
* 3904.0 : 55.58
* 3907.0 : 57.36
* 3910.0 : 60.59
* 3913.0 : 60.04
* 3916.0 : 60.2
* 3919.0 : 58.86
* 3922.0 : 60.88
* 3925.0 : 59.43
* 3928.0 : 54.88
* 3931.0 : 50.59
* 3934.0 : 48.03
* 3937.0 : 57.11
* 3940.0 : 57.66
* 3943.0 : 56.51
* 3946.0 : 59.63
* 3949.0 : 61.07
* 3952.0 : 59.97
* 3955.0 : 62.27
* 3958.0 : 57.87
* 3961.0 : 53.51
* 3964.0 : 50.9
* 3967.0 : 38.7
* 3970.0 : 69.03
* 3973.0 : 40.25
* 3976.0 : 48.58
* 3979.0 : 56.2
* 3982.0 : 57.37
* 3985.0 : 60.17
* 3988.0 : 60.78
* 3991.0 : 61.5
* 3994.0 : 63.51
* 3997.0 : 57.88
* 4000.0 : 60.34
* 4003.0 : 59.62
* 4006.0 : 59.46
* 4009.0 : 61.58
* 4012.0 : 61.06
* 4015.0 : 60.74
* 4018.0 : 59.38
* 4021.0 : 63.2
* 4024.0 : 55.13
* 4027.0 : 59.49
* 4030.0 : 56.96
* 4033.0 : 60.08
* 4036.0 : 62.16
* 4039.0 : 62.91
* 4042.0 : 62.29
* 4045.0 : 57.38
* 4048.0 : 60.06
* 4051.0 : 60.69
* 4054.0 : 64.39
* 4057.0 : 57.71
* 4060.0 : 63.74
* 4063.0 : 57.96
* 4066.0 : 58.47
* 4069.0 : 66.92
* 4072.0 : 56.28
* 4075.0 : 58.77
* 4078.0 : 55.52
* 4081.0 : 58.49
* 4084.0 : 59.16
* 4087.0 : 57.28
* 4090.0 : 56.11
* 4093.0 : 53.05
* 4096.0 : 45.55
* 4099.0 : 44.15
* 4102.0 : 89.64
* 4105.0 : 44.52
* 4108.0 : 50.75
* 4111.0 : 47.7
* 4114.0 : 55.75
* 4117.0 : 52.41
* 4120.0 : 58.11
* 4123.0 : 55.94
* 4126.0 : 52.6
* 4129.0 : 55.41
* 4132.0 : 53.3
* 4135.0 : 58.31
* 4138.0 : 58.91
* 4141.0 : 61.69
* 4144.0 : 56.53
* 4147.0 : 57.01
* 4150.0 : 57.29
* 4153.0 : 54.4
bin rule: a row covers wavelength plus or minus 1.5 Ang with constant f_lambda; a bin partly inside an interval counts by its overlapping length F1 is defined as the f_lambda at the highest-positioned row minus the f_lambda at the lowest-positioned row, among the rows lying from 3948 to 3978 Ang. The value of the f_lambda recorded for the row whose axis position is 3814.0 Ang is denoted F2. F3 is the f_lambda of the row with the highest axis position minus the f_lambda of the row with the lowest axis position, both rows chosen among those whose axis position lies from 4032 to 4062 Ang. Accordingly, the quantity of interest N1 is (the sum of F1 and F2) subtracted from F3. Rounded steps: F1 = -12.5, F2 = 64.68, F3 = 4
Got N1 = -49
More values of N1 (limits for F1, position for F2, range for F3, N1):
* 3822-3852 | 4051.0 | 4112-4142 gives -56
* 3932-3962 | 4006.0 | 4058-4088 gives -71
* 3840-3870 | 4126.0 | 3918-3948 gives -79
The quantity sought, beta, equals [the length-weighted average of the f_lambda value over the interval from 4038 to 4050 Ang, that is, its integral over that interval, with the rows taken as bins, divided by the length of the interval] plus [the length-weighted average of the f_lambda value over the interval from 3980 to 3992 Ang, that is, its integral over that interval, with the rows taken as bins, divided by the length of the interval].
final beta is 120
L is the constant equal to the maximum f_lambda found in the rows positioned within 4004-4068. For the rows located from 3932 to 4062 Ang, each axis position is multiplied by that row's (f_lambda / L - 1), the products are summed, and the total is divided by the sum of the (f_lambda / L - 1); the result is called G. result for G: 3984.2 Ang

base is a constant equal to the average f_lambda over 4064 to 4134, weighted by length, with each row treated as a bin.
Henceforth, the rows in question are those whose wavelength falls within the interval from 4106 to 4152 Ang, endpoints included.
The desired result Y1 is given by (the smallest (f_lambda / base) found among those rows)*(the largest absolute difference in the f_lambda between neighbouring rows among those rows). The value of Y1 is 7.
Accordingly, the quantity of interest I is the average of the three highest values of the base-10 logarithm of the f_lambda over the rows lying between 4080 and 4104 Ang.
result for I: 1.83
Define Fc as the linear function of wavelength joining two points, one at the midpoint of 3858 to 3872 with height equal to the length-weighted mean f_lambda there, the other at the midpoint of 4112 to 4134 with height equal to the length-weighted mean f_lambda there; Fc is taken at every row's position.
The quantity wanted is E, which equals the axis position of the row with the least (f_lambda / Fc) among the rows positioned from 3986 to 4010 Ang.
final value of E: 3997.0 Ang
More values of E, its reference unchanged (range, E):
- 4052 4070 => 4057.0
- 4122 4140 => 4126.0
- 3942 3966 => 3964.0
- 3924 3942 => 3934.0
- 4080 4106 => 4099.0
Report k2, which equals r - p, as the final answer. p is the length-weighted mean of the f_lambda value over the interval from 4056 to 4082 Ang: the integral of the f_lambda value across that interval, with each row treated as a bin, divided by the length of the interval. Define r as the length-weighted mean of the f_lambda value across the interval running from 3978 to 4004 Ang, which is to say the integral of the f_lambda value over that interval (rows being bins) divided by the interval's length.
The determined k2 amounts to 0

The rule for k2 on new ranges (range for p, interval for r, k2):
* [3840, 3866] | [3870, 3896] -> -3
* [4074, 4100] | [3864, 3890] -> 8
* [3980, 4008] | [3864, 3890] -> 3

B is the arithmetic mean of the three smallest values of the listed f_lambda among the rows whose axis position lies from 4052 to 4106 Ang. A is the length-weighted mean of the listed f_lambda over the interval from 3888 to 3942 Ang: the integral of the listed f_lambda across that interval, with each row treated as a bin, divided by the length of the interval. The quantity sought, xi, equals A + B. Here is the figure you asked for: 102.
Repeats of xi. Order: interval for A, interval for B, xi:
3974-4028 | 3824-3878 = 106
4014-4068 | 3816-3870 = 107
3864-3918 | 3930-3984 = 102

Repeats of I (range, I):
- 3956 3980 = 1.78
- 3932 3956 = 1.79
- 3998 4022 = 1.79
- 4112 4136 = 1.76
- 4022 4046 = 1.80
